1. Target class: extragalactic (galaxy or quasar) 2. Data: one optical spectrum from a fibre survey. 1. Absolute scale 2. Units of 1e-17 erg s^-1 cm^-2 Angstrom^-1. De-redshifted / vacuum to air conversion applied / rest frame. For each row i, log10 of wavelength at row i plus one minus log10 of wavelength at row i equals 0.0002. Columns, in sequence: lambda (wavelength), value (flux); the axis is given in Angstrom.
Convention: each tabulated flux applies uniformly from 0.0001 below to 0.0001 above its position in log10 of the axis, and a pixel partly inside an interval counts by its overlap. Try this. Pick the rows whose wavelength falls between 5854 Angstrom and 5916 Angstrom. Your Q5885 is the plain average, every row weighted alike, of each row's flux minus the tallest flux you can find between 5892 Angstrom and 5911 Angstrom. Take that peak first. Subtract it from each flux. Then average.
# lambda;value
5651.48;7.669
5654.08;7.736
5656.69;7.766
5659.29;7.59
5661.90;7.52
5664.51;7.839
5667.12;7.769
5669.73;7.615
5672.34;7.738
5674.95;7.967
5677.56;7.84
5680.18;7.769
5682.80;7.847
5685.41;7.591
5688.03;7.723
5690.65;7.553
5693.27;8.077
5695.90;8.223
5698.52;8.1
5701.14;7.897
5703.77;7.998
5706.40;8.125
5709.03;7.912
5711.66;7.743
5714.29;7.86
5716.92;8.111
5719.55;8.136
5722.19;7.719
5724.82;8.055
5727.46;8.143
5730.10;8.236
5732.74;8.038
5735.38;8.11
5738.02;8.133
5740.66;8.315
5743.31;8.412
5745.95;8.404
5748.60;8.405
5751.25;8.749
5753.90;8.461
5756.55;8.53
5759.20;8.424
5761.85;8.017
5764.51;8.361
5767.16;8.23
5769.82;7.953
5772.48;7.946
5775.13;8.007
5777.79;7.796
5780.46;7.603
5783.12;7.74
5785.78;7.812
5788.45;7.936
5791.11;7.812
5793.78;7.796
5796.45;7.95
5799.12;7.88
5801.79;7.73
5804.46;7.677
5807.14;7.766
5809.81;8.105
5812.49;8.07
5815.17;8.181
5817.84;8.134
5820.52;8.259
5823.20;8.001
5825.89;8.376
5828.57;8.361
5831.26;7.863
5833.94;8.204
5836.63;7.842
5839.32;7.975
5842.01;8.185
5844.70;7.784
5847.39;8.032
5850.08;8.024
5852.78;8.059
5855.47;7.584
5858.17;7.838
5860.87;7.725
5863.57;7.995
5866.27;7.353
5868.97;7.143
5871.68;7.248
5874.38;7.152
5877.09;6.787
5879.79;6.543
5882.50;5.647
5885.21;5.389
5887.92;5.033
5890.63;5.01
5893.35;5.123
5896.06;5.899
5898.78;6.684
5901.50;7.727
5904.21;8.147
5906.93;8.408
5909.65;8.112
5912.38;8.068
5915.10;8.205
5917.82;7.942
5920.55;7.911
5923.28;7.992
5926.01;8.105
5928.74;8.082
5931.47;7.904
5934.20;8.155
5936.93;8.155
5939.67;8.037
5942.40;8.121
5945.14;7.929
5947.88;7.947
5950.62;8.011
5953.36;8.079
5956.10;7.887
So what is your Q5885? -1.42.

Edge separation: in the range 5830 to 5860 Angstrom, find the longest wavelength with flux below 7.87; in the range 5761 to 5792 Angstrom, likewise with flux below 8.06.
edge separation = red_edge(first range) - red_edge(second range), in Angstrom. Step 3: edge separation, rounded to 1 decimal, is 67.1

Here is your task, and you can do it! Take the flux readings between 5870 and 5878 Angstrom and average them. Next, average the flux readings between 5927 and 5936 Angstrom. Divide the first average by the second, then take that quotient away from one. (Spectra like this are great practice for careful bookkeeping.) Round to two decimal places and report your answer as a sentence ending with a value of 0.12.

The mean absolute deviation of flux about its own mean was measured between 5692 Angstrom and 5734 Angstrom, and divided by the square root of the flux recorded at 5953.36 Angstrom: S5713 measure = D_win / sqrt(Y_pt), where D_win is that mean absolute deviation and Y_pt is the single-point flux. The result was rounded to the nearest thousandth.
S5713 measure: 0.044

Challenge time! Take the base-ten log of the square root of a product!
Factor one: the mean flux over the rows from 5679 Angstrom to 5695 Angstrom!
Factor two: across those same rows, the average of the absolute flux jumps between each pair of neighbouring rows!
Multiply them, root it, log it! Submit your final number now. 0.128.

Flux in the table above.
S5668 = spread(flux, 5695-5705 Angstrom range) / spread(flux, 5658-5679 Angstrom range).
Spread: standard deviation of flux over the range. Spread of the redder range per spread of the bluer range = 0.9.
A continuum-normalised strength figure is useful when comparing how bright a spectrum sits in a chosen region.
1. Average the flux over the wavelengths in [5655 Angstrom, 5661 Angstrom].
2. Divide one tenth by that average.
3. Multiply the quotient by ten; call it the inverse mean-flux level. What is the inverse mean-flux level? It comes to 0.130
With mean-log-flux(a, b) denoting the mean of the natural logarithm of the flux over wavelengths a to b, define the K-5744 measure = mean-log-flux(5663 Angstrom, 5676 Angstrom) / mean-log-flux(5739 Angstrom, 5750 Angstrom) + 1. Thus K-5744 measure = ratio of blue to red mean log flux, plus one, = 1.97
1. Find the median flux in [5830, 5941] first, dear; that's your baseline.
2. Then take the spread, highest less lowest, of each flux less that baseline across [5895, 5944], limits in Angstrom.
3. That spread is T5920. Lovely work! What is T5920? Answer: 2.5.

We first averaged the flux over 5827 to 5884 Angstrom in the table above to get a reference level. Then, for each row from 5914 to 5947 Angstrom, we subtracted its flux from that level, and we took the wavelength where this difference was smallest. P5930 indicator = 5915.10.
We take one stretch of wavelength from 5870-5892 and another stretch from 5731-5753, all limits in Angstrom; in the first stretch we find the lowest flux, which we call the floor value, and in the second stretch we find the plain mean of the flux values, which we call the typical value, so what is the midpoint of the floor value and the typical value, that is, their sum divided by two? 6.67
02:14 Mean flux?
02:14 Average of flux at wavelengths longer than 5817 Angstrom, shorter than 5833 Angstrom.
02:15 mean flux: 8.17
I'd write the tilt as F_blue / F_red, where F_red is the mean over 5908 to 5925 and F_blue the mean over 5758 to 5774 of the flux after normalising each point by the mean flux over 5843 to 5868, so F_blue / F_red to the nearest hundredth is 1.01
